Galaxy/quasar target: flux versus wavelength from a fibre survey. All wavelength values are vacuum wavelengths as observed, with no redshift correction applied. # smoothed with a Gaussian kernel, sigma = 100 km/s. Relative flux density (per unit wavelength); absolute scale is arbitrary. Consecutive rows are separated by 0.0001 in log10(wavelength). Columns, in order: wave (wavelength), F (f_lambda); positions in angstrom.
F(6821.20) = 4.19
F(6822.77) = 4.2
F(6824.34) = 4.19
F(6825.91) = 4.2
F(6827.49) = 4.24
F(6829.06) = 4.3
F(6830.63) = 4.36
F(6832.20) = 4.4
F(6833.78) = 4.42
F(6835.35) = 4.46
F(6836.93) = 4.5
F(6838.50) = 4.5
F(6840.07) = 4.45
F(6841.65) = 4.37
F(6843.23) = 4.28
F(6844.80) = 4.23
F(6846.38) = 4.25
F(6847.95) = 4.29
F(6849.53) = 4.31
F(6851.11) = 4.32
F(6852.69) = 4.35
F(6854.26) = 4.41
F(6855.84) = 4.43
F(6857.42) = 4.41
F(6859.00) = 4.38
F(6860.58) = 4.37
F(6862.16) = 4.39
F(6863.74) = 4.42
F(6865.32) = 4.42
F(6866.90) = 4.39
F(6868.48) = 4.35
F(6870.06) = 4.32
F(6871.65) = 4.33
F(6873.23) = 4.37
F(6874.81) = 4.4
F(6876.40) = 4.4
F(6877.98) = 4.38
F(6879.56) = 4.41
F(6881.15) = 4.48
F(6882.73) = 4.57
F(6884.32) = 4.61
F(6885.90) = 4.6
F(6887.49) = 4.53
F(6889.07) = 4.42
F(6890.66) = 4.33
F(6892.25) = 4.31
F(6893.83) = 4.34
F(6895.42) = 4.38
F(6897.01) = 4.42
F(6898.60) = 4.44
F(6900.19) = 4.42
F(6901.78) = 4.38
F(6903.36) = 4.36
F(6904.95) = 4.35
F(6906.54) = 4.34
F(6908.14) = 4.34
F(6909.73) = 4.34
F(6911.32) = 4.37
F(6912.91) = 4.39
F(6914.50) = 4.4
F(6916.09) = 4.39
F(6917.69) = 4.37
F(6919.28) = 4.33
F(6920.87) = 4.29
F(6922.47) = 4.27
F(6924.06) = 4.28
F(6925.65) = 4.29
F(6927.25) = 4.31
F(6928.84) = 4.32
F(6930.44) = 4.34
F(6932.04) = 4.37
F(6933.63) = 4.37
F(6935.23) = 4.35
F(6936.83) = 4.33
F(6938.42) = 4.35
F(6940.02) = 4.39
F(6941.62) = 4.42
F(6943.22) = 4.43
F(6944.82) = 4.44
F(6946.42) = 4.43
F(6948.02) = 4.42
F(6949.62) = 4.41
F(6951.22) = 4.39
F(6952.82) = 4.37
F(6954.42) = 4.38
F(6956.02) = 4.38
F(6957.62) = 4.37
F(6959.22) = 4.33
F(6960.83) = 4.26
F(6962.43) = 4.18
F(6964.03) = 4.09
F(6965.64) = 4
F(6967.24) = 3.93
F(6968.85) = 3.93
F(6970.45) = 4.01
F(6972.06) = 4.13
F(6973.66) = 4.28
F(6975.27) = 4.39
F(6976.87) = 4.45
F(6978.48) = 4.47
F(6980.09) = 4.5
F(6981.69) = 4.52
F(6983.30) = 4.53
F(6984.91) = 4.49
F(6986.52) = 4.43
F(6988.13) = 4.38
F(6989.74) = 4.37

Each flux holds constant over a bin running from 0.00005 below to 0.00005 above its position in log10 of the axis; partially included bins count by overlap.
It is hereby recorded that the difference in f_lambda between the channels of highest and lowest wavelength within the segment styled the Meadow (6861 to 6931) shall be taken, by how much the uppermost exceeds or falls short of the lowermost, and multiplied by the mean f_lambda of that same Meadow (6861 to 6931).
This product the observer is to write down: -0.22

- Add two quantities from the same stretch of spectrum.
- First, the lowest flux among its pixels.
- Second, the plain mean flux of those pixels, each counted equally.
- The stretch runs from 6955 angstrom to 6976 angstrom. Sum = 8.11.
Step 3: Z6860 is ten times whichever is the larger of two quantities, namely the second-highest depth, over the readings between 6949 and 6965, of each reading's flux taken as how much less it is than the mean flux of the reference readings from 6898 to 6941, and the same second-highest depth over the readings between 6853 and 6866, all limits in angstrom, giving 1.7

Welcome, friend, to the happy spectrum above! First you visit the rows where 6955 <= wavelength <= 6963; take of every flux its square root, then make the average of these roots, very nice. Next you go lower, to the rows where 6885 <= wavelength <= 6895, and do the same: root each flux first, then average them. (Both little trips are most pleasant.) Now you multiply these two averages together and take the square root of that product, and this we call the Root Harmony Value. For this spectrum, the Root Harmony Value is 2.09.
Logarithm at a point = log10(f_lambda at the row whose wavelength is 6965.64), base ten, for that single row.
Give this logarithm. 0.602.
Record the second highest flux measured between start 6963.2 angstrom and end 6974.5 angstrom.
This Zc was 4.13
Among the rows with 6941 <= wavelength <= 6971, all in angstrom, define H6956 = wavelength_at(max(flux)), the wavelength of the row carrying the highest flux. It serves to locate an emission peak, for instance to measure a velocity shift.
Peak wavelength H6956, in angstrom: 6944.82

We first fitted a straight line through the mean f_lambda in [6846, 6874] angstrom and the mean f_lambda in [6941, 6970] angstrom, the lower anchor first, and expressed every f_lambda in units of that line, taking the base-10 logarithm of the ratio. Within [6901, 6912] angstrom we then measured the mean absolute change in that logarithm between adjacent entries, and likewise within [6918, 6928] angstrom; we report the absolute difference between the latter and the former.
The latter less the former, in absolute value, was 0.0009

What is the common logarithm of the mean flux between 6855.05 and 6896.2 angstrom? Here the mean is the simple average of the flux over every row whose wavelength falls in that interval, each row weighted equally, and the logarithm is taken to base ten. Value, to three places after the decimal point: 0.645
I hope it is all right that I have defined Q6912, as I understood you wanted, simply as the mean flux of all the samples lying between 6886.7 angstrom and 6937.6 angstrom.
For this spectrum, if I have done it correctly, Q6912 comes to 4.358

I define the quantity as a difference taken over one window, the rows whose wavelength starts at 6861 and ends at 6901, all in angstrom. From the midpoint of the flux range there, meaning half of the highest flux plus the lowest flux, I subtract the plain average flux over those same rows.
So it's 0.04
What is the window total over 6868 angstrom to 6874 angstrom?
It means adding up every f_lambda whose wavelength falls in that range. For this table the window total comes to 17.37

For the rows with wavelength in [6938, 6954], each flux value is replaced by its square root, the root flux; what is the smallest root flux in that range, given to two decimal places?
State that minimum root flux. 2.09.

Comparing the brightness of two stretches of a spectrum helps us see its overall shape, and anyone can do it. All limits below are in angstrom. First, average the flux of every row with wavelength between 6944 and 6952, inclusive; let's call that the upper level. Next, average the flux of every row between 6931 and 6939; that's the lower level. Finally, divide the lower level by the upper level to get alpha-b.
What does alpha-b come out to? 0.99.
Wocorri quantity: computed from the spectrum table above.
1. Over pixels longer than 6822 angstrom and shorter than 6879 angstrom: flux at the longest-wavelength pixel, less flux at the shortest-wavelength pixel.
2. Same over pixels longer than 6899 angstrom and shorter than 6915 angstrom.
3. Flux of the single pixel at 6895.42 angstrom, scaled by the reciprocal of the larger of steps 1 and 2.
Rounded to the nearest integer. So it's 24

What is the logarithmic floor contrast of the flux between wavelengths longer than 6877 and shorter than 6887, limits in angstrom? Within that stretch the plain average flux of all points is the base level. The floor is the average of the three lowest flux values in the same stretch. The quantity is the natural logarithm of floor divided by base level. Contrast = -0.019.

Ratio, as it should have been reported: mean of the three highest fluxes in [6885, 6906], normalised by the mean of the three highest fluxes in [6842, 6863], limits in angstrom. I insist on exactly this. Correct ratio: 1.02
